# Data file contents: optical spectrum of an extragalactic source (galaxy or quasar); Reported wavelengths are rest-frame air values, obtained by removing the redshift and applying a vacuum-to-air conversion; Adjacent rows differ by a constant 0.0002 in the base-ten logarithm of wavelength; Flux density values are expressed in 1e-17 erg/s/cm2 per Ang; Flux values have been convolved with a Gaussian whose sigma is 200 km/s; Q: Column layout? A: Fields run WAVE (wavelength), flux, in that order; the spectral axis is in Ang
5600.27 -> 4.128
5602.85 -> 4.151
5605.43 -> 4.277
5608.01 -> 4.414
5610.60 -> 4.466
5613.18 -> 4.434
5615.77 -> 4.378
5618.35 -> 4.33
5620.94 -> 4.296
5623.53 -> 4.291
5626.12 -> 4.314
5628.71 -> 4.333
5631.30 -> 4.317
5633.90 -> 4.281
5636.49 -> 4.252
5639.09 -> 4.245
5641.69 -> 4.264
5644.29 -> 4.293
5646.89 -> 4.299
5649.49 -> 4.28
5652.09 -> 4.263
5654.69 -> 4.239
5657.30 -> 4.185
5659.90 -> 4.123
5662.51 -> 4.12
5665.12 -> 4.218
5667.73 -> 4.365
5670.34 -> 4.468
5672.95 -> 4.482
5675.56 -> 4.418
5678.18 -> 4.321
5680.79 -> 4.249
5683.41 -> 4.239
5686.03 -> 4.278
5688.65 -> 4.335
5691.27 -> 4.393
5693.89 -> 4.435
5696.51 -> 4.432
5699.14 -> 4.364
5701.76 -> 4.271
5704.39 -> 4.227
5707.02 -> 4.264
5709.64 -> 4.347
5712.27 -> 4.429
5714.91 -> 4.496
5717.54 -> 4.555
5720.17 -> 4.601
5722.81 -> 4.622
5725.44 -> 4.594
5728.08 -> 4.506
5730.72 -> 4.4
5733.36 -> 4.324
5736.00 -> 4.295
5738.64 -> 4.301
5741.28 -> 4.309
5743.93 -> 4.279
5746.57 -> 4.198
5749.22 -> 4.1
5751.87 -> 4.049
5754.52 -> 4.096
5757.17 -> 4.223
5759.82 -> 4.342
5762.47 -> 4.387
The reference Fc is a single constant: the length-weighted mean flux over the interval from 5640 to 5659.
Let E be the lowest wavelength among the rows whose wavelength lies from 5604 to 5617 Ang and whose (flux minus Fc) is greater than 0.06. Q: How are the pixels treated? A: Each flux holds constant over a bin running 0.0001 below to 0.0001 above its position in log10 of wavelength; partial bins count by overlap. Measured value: 5608.01 Ang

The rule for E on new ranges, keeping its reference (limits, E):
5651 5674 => 5667.73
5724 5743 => 5725.44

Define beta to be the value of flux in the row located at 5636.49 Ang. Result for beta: 4.252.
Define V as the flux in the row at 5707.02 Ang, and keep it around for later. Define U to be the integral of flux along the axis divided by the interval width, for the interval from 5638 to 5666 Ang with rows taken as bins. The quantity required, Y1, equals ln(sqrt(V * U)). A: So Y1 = 1.45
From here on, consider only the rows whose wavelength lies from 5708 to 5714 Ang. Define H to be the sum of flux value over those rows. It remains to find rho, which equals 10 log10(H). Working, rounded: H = 8.78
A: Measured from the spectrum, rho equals 9.43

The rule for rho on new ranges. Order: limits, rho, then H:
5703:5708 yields 9.29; 8.49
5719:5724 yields 9.65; 9.22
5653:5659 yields 9.26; 8.42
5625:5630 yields 9.37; 8.65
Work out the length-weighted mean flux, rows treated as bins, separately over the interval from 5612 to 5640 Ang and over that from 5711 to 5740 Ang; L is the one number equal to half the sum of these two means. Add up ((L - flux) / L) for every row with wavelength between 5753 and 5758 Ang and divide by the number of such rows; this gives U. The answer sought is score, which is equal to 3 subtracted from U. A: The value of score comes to -2.95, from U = 0.053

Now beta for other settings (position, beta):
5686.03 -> 4.278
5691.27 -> 4.393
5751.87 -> 4.049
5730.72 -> 4.4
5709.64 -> 4.347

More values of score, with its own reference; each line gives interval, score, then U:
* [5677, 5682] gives -2.98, 0.024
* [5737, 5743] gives -2.98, 0.020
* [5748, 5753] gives -2.93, 0.072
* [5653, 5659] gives -2.96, 0.041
